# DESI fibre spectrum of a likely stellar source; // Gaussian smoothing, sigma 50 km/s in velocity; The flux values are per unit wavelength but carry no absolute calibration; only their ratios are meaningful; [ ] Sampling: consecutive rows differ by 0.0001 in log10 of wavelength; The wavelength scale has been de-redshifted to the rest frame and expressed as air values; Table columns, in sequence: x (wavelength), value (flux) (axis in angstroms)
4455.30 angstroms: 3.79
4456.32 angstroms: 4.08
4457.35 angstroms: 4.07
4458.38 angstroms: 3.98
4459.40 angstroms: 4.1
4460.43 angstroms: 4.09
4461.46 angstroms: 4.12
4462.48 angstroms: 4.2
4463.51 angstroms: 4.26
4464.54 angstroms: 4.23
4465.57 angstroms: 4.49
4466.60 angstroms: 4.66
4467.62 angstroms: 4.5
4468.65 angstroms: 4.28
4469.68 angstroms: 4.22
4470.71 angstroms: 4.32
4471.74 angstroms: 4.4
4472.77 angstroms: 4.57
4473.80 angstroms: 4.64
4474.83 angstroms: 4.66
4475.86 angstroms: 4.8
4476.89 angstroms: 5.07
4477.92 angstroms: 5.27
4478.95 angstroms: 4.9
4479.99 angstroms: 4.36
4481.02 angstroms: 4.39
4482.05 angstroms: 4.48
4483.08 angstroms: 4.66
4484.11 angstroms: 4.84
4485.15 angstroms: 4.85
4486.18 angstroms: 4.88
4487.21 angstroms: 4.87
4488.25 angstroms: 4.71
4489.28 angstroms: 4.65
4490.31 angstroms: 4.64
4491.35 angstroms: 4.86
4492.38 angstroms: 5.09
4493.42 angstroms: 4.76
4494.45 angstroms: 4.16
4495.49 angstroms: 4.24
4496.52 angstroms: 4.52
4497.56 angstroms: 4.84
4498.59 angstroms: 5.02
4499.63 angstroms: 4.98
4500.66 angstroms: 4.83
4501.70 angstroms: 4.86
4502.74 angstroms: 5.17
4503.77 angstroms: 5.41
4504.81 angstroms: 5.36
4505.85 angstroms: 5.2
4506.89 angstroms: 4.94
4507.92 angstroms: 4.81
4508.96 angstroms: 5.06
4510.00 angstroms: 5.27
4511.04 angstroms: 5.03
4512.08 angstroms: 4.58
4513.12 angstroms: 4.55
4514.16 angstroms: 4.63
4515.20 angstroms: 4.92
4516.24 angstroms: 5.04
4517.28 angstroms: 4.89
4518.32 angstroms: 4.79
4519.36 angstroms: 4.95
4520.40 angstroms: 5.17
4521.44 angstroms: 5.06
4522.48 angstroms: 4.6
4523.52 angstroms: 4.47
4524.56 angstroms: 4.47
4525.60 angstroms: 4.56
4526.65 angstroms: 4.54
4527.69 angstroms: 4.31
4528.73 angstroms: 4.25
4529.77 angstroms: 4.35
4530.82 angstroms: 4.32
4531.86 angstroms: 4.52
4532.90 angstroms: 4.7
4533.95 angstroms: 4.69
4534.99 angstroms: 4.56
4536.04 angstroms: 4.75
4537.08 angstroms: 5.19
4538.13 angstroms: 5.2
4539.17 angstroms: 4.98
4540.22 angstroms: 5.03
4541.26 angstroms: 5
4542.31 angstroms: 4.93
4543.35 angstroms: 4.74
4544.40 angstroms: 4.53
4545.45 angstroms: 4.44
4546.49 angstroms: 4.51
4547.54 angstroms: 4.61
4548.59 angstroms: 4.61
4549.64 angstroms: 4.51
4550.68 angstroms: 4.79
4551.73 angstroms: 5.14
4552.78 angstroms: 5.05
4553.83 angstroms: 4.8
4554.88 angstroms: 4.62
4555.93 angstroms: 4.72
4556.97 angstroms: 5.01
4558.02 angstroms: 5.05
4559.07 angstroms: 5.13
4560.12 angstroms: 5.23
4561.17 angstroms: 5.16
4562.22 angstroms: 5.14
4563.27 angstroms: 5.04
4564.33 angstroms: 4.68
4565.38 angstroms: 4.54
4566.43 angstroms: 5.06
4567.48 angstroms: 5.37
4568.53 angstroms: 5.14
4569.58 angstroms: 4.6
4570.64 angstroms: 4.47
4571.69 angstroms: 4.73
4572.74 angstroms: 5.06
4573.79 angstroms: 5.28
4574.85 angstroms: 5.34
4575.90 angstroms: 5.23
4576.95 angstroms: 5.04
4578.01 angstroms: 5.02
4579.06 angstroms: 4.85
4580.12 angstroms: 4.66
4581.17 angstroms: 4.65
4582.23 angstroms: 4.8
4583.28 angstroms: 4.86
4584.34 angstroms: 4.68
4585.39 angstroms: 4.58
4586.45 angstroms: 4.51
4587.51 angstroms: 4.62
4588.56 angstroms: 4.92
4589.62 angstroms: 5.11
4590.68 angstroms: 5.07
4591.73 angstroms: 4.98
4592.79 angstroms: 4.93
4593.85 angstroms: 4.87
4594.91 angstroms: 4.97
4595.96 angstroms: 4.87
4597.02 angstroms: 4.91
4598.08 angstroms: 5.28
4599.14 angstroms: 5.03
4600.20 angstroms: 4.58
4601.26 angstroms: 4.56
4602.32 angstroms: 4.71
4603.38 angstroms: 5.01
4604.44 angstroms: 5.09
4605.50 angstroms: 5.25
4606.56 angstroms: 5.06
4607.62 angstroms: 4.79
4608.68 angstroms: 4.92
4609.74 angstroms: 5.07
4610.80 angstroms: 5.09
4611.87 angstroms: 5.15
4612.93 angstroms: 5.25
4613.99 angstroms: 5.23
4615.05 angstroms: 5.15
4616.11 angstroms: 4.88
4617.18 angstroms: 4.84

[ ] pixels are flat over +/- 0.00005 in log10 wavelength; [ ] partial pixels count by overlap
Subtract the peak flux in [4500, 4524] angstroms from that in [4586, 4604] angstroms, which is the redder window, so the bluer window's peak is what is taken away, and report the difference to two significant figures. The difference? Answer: -0.13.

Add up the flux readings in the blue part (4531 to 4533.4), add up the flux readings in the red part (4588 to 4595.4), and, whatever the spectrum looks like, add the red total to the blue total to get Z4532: 44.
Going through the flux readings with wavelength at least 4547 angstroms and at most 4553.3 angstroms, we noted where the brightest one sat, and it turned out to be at 4551.73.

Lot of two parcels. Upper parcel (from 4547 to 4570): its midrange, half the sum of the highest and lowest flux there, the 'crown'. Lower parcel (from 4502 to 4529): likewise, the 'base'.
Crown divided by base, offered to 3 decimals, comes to 1.023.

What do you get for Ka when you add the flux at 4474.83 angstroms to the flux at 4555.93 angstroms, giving 9.4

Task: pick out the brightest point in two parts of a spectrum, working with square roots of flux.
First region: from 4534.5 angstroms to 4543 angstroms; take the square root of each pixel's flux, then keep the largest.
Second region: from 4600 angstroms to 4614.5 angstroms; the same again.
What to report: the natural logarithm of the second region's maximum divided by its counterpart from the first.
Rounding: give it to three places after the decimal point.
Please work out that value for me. 0.005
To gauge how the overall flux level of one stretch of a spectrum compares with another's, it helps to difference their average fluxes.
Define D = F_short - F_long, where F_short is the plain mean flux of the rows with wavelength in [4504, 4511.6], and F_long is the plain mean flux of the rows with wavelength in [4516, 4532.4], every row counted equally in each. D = 0.5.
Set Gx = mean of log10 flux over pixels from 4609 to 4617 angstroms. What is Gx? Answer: 0.71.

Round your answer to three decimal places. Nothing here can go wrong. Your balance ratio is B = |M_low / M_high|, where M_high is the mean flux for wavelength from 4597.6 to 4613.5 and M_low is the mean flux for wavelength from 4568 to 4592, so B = 0.978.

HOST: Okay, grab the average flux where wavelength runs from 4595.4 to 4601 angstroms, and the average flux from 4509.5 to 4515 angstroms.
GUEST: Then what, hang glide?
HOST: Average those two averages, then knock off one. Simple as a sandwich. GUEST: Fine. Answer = 3.87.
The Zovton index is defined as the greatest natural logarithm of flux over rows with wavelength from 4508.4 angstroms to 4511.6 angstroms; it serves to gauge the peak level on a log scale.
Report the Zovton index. 1.66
